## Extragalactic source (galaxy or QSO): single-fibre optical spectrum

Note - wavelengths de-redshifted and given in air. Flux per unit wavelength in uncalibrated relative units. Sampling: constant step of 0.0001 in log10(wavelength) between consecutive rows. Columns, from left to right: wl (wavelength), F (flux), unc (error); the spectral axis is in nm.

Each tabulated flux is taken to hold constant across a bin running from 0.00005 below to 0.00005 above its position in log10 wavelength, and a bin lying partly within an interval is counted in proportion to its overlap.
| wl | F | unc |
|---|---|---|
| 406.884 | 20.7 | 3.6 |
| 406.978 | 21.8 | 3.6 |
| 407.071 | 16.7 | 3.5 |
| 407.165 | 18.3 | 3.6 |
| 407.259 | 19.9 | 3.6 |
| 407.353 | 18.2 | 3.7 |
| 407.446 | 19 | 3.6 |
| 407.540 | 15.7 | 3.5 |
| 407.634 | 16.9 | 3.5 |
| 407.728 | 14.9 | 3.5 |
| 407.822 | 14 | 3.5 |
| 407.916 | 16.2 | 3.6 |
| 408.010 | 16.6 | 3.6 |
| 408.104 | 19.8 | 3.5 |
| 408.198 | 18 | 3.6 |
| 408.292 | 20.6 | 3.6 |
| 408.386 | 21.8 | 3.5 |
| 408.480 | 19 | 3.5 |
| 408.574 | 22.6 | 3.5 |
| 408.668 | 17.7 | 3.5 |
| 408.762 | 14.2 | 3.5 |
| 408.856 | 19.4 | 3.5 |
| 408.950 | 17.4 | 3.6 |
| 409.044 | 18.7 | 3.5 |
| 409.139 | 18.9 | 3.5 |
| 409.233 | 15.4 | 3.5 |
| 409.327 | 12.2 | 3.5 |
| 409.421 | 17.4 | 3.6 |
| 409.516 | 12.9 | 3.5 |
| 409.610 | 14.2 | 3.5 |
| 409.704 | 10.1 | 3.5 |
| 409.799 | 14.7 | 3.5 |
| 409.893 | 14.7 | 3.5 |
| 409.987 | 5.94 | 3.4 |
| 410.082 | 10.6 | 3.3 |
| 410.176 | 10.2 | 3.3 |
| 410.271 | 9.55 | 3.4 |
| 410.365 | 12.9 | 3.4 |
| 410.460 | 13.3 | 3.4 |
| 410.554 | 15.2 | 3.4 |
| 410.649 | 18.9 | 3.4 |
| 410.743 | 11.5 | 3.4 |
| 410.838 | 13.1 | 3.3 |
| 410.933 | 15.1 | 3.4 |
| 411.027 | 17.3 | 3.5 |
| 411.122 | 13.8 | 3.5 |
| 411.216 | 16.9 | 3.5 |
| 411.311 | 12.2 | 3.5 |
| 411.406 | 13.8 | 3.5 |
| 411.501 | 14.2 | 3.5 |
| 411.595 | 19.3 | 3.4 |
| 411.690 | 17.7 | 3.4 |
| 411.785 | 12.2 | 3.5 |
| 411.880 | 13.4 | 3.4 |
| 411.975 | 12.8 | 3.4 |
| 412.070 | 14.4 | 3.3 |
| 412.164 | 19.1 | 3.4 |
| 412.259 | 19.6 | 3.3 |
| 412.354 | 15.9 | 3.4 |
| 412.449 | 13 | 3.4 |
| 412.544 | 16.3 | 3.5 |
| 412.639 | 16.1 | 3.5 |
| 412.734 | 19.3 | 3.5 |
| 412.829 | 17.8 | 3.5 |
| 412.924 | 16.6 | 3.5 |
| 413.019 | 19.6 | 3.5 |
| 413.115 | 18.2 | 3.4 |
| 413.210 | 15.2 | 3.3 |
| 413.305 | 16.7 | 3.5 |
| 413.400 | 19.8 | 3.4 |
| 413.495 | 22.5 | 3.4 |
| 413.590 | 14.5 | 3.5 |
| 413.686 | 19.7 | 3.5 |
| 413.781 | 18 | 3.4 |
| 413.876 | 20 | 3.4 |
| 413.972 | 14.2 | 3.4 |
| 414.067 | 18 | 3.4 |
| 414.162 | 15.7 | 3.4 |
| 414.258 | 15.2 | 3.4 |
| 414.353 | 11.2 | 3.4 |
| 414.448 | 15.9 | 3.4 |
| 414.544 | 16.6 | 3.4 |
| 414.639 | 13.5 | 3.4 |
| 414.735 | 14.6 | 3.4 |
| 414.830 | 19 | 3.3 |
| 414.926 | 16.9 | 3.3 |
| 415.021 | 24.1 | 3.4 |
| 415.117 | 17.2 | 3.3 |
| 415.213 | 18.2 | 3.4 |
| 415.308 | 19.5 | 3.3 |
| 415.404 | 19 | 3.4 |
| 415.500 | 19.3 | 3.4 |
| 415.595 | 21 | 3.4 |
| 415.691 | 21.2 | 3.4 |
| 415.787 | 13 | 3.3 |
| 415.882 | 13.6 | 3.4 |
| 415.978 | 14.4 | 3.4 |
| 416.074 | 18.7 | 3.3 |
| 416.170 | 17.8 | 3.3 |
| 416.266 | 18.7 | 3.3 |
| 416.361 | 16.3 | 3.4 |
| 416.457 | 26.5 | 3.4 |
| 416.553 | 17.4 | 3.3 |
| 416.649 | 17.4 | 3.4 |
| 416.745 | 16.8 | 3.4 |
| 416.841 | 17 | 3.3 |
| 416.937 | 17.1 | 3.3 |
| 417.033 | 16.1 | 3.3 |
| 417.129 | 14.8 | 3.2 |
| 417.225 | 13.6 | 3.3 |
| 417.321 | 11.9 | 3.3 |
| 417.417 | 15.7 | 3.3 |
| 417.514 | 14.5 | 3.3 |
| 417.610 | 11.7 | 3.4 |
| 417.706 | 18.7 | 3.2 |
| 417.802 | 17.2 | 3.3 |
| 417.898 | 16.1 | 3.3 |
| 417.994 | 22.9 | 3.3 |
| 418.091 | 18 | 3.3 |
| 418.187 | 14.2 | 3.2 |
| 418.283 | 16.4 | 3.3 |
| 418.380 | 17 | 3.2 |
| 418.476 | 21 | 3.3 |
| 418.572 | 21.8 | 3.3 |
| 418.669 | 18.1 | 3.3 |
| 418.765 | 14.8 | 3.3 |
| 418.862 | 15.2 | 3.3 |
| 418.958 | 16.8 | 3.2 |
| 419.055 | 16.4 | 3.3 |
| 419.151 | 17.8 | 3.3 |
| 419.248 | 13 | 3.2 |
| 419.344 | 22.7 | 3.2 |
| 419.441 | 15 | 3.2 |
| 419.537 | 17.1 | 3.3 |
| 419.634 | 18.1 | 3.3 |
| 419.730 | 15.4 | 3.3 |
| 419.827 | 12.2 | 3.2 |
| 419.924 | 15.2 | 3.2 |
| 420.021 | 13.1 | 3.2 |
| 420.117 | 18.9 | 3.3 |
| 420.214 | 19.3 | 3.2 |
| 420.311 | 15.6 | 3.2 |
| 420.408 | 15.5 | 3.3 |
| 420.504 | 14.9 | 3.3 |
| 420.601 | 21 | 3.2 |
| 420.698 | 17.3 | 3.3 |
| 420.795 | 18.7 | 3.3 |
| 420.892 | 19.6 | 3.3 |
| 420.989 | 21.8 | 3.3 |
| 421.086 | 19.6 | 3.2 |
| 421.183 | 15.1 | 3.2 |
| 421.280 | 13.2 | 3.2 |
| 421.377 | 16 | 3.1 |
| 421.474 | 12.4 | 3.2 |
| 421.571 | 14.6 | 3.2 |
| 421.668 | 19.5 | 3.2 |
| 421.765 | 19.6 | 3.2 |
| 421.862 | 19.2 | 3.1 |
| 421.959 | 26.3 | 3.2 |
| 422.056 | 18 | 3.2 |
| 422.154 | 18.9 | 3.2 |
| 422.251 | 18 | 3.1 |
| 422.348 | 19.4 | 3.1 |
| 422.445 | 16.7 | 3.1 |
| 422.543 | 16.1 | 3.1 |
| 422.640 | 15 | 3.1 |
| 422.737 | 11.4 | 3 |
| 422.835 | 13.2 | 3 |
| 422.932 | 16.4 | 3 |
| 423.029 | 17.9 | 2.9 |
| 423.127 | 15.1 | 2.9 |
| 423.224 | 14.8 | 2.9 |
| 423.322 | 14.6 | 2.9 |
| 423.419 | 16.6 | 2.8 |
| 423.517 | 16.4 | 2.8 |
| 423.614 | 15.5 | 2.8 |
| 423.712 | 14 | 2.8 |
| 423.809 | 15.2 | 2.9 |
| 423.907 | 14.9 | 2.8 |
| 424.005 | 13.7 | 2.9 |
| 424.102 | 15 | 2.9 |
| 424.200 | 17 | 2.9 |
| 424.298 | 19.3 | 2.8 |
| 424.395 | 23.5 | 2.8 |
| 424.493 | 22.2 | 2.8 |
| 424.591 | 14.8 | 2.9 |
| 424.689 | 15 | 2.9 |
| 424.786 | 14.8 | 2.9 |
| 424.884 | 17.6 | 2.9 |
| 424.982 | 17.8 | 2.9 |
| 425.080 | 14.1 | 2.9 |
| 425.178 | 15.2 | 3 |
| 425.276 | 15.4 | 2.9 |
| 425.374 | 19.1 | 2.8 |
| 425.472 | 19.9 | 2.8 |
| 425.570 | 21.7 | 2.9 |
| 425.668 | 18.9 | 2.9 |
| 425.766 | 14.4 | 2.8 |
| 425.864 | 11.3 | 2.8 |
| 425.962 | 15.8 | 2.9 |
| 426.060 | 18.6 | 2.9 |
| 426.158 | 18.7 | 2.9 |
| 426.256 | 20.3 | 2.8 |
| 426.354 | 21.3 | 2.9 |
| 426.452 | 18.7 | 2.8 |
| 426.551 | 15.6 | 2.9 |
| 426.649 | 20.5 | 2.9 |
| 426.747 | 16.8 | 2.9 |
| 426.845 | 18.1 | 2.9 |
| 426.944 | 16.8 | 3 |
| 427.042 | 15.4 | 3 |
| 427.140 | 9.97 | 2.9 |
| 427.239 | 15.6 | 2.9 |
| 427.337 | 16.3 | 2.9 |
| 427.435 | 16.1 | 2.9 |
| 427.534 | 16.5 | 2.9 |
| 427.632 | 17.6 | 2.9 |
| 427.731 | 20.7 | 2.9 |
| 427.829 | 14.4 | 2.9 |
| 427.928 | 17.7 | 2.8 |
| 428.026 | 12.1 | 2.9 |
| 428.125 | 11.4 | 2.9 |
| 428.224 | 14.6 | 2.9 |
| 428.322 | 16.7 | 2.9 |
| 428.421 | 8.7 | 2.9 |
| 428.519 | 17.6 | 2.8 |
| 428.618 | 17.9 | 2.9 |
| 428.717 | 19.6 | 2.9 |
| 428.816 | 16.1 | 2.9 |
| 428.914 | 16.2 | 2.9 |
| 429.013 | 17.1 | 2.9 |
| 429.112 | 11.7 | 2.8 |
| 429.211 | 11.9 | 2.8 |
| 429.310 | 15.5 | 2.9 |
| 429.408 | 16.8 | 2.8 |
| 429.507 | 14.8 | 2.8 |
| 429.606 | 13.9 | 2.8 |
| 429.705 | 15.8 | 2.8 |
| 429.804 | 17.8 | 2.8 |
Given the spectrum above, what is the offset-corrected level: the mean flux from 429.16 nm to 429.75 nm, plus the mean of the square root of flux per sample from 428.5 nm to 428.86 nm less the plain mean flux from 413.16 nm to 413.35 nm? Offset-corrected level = 3.0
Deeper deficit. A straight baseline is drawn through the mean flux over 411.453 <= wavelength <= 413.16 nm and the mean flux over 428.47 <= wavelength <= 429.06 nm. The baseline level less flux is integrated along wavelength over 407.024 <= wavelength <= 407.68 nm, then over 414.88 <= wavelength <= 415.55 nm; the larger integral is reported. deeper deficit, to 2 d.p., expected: -1.12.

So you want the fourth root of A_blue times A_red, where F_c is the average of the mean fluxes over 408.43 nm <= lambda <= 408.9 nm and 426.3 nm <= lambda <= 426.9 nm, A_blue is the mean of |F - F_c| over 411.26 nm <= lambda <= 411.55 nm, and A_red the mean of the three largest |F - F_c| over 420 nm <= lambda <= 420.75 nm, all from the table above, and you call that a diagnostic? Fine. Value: 2.13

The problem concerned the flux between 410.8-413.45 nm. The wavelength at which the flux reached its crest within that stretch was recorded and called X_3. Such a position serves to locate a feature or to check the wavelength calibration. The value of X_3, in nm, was 413.400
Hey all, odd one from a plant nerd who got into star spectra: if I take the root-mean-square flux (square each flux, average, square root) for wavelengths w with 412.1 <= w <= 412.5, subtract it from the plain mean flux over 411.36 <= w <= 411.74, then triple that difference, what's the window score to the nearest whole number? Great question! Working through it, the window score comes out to -3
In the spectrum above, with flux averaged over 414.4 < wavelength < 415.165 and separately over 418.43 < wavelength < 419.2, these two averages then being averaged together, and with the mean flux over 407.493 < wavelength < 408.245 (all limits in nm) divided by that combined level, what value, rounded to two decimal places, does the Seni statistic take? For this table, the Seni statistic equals 0.94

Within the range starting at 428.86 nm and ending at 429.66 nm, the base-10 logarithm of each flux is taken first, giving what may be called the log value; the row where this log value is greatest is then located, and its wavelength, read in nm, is 429.013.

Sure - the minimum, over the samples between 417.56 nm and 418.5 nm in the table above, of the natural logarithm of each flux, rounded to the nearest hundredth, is 2.46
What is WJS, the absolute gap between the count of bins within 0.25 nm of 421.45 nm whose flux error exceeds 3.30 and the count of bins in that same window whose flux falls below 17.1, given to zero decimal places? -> 4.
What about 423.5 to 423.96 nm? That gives 5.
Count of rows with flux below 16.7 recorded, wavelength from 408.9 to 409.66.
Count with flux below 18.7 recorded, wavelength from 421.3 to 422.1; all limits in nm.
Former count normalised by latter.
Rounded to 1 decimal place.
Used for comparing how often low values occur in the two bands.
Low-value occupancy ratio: 1.0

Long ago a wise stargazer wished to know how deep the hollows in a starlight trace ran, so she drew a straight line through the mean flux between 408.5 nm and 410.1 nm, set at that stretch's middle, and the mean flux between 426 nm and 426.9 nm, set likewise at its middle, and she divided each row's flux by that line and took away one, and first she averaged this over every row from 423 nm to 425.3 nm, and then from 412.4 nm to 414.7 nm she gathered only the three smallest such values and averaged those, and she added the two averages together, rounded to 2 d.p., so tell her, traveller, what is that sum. -0.33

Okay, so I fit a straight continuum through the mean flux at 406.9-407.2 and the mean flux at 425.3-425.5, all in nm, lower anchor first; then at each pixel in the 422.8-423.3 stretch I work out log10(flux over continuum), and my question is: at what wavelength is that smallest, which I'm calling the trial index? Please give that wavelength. 422.835 nm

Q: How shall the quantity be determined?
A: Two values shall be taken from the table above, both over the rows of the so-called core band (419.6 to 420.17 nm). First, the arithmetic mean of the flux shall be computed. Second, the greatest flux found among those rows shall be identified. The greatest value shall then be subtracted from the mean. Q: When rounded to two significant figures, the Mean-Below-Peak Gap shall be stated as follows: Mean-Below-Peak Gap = -3.4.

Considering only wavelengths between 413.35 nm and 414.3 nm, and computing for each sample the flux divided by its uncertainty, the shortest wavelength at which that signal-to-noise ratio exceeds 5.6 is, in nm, 413.400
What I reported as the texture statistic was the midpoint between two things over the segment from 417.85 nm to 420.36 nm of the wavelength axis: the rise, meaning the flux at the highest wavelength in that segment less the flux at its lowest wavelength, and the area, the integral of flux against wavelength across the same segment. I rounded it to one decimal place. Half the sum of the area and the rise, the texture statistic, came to 21.1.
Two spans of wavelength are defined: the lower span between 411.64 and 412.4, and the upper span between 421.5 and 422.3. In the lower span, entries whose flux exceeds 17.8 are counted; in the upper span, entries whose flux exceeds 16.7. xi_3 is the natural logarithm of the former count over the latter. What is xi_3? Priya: -1.3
